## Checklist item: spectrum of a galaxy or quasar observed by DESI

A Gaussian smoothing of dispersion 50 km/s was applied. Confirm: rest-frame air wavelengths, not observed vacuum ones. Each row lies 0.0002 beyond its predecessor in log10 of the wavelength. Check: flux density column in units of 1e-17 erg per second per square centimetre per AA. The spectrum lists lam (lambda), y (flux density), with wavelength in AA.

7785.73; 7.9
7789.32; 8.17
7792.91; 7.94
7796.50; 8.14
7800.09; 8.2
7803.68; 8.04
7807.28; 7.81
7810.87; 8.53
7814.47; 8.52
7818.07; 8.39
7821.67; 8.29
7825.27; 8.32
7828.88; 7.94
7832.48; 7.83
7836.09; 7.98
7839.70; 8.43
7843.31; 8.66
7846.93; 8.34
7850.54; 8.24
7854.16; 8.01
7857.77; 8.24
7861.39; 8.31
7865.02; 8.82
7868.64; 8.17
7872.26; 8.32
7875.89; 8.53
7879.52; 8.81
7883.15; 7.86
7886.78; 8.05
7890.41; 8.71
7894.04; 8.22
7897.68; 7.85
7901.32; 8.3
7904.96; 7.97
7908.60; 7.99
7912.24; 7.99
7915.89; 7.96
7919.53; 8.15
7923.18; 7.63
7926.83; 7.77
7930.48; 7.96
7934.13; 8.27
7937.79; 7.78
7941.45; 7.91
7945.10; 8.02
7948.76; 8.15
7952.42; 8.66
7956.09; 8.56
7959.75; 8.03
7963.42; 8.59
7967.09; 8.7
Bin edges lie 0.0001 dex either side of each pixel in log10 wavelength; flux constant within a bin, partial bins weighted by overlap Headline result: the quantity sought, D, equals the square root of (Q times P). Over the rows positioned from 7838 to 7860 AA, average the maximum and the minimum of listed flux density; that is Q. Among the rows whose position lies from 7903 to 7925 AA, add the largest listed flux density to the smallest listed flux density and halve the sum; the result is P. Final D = 8.11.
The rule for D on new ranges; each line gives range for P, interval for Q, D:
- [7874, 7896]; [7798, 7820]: 8.25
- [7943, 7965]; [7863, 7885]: 8.34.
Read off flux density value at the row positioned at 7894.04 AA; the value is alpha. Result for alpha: 8.22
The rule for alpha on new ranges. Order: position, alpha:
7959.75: 8.03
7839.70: 8.43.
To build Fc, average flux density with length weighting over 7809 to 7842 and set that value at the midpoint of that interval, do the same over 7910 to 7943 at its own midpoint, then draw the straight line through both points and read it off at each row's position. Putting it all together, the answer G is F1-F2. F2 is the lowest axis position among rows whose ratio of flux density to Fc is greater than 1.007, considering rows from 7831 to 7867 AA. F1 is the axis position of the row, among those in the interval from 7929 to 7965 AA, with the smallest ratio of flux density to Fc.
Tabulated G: 98.1 AA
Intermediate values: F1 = 7937.79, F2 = 7839.70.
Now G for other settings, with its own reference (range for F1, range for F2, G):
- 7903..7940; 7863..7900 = 58.2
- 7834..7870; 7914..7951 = -83.4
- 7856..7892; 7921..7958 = -51.0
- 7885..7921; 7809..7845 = 86.8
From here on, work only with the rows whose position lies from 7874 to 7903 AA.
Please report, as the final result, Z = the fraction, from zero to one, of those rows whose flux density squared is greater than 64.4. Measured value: 0.75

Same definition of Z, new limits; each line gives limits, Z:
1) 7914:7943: 0.25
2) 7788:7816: 0.75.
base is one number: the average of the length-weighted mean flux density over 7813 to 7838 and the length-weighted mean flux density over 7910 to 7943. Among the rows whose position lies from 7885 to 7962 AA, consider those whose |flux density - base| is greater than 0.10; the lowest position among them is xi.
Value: 7890.41 AA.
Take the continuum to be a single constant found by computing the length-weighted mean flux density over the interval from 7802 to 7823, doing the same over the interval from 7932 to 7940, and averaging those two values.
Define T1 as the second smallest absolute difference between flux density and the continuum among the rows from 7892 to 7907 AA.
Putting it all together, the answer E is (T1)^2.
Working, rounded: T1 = 0.16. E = 0.026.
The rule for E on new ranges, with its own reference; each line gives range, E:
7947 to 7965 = 0.012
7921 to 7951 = 0.014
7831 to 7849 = 0.041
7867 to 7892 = 0.008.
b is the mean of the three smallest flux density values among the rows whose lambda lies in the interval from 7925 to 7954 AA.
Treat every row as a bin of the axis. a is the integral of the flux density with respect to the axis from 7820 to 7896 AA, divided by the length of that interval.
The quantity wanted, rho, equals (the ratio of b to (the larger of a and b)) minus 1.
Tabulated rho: -0.06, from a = 8.29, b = 7.82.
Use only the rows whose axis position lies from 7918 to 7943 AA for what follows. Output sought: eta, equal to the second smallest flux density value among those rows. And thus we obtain 7.77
